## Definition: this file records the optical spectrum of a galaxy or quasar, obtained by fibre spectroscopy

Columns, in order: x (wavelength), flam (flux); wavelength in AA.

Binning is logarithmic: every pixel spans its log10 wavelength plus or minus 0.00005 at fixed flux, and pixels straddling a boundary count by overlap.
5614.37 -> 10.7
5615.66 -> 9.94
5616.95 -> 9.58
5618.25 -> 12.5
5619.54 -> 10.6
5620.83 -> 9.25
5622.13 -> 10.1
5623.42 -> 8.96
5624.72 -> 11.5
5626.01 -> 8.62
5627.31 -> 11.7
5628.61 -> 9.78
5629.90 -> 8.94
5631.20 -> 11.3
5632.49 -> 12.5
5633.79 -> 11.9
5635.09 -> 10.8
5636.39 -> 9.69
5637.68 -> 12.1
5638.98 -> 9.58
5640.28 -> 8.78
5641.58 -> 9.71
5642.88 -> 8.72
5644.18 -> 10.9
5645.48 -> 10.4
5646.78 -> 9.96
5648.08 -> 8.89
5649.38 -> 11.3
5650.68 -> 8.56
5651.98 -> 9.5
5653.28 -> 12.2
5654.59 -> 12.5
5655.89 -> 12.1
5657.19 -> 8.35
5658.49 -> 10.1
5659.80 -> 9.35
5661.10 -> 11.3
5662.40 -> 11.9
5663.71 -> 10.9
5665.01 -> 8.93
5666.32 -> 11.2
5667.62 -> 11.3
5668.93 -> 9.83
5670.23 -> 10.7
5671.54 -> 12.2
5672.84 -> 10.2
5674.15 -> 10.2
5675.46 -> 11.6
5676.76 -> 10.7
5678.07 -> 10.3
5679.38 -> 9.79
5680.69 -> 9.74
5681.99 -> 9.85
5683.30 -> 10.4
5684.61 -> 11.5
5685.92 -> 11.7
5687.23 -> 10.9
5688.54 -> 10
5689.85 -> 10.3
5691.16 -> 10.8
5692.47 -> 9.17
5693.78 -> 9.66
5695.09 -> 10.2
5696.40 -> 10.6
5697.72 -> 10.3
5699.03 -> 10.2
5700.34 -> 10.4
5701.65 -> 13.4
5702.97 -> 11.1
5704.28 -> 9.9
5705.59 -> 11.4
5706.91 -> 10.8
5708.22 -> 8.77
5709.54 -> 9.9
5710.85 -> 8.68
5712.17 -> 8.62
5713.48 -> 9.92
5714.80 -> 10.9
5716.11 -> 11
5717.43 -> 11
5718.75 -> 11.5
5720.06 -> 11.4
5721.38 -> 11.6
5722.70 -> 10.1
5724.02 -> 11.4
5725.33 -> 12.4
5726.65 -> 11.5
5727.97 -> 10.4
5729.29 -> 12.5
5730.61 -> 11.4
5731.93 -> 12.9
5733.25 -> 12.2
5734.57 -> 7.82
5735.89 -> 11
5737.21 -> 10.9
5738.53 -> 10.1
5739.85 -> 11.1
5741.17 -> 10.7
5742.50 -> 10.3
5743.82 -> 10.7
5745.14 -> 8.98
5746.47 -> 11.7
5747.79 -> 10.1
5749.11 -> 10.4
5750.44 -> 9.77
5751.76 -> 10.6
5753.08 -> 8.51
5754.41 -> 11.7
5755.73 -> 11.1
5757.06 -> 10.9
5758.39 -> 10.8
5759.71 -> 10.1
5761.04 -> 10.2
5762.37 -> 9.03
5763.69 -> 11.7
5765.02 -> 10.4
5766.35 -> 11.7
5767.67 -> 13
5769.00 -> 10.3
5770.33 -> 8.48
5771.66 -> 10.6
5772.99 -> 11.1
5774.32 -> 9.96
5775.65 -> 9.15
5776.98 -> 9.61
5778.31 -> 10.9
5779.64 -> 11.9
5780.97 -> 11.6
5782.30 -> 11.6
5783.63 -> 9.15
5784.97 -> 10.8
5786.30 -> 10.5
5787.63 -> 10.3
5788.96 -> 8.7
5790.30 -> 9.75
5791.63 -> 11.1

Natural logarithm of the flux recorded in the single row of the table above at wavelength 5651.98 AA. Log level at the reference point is 2.25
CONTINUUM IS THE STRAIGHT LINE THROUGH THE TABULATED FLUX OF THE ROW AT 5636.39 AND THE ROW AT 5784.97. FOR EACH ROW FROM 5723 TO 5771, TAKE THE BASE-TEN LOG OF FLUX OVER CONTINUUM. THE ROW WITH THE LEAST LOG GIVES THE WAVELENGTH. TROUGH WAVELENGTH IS 5734.57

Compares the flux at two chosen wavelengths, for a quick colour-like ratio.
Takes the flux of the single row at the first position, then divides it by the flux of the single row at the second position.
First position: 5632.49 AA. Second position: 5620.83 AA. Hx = 1.35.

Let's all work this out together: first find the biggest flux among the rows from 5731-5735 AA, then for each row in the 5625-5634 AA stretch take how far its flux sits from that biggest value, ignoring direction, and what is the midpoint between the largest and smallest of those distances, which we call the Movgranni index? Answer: 2.34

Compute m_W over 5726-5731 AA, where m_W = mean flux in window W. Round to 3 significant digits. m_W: 11.4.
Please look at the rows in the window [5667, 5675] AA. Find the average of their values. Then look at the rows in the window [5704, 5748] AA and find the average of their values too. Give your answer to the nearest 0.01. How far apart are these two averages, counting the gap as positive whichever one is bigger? 0.04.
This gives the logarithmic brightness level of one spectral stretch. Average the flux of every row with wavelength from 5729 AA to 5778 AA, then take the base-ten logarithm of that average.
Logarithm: 1.02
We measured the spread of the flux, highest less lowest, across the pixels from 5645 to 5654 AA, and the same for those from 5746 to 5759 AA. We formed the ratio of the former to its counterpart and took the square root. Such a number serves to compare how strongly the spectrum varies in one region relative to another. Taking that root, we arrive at 1.1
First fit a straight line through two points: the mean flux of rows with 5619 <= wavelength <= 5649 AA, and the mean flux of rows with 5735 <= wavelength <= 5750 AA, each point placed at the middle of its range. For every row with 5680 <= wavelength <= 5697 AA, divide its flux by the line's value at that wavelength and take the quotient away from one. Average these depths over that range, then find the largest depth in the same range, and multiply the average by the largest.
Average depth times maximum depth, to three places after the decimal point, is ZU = 0.000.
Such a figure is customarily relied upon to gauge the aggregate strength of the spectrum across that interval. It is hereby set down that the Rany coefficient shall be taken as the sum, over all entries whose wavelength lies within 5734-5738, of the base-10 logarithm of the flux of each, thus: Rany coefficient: 2.97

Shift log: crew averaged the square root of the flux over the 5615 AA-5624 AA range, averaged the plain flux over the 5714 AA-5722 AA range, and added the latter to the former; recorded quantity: 14.4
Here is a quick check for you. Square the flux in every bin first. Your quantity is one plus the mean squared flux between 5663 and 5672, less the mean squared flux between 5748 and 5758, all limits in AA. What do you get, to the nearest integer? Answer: 7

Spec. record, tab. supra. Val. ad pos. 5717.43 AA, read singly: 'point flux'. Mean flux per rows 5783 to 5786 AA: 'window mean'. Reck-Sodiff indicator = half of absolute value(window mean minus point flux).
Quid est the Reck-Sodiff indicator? 0.5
